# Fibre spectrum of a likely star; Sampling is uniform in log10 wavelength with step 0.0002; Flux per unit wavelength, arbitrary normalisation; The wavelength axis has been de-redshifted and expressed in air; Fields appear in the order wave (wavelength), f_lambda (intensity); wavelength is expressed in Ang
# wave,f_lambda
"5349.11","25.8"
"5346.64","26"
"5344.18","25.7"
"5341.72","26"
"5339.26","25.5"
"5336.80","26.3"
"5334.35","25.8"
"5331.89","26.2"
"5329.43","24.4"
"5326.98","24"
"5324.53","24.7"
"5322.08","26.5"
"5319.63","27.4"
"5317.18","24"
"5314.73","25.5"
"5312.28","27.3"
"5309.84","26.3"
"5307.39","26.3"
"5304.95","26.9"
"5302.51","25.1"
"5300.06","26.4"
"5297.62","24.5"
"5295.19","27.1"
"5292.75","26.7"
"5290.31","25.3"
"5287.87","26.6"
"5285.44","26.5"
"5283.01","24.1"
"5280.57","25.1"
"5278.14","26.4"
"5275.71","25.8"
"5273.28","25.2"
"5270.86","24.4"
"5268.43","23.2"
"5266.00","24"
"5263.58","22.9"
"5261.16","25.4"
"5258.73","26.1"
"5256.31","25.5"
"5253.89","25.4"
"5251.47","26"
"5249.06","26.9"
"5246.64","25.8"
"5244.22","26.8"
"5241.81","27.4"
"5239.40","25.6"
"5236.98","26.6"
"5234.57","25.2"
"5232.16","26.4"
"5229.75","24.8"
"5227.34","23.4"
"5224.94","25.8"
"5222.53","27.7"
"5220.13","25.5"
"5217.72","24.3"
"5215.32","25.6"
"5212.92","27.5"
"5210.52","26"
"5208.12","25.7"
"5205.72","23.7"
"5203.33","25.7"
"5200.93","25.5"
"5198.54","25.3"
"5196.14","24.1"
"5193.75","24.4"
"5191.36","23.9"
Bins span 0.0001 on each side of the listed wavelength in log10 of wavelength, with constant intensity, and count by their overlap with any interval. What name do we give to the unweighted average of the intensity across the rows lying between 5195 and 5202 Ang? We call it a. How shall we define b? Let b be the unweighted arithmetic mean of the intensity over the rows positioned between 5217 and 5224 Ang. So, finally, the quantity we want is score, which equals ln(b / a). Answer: 0.03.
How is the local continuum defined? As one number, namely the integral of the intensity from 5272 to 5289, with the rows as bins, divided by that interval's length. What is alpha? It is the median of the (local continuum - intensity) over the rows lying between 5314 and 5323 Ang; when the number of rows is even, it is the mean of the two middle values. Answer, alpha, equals -0.33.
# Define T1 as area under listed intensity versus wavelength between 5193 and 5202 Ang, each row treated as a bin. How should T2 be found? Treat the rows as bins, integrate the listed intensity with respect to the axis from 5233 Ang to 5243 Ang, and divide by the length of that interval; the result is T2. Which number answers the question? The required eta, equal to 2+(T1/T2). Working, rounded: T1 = 224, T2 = 26.2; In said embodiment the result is 10.5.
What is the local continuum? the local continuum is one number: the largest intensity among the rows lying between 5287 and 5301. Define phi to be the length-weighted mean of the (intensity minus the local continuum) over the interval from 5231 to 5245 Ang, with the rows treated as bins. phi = -0.8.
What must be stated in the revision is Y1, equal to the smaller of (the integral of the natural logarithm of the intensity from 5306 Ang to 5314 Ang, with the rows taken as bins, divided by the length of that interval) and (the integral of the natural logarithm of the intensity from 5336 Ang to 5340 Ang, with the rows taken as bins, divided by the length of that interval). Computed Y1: 3.25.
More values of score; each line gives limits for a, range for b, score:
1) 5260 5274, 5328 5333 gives 0.05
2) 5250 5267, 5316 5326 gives 0.02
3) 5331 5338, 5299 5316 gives 0.01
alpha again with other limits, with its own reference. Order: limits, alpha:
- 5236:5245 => -1.03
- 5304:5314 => -0.93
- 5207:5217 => -0.18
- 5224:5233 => 0.37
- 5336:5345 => -0.18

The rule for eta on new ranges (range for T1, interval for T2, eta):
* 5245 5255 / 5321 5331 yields 12.5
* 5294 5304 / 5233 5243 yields 11.9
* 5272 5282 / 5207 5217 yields 11.8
